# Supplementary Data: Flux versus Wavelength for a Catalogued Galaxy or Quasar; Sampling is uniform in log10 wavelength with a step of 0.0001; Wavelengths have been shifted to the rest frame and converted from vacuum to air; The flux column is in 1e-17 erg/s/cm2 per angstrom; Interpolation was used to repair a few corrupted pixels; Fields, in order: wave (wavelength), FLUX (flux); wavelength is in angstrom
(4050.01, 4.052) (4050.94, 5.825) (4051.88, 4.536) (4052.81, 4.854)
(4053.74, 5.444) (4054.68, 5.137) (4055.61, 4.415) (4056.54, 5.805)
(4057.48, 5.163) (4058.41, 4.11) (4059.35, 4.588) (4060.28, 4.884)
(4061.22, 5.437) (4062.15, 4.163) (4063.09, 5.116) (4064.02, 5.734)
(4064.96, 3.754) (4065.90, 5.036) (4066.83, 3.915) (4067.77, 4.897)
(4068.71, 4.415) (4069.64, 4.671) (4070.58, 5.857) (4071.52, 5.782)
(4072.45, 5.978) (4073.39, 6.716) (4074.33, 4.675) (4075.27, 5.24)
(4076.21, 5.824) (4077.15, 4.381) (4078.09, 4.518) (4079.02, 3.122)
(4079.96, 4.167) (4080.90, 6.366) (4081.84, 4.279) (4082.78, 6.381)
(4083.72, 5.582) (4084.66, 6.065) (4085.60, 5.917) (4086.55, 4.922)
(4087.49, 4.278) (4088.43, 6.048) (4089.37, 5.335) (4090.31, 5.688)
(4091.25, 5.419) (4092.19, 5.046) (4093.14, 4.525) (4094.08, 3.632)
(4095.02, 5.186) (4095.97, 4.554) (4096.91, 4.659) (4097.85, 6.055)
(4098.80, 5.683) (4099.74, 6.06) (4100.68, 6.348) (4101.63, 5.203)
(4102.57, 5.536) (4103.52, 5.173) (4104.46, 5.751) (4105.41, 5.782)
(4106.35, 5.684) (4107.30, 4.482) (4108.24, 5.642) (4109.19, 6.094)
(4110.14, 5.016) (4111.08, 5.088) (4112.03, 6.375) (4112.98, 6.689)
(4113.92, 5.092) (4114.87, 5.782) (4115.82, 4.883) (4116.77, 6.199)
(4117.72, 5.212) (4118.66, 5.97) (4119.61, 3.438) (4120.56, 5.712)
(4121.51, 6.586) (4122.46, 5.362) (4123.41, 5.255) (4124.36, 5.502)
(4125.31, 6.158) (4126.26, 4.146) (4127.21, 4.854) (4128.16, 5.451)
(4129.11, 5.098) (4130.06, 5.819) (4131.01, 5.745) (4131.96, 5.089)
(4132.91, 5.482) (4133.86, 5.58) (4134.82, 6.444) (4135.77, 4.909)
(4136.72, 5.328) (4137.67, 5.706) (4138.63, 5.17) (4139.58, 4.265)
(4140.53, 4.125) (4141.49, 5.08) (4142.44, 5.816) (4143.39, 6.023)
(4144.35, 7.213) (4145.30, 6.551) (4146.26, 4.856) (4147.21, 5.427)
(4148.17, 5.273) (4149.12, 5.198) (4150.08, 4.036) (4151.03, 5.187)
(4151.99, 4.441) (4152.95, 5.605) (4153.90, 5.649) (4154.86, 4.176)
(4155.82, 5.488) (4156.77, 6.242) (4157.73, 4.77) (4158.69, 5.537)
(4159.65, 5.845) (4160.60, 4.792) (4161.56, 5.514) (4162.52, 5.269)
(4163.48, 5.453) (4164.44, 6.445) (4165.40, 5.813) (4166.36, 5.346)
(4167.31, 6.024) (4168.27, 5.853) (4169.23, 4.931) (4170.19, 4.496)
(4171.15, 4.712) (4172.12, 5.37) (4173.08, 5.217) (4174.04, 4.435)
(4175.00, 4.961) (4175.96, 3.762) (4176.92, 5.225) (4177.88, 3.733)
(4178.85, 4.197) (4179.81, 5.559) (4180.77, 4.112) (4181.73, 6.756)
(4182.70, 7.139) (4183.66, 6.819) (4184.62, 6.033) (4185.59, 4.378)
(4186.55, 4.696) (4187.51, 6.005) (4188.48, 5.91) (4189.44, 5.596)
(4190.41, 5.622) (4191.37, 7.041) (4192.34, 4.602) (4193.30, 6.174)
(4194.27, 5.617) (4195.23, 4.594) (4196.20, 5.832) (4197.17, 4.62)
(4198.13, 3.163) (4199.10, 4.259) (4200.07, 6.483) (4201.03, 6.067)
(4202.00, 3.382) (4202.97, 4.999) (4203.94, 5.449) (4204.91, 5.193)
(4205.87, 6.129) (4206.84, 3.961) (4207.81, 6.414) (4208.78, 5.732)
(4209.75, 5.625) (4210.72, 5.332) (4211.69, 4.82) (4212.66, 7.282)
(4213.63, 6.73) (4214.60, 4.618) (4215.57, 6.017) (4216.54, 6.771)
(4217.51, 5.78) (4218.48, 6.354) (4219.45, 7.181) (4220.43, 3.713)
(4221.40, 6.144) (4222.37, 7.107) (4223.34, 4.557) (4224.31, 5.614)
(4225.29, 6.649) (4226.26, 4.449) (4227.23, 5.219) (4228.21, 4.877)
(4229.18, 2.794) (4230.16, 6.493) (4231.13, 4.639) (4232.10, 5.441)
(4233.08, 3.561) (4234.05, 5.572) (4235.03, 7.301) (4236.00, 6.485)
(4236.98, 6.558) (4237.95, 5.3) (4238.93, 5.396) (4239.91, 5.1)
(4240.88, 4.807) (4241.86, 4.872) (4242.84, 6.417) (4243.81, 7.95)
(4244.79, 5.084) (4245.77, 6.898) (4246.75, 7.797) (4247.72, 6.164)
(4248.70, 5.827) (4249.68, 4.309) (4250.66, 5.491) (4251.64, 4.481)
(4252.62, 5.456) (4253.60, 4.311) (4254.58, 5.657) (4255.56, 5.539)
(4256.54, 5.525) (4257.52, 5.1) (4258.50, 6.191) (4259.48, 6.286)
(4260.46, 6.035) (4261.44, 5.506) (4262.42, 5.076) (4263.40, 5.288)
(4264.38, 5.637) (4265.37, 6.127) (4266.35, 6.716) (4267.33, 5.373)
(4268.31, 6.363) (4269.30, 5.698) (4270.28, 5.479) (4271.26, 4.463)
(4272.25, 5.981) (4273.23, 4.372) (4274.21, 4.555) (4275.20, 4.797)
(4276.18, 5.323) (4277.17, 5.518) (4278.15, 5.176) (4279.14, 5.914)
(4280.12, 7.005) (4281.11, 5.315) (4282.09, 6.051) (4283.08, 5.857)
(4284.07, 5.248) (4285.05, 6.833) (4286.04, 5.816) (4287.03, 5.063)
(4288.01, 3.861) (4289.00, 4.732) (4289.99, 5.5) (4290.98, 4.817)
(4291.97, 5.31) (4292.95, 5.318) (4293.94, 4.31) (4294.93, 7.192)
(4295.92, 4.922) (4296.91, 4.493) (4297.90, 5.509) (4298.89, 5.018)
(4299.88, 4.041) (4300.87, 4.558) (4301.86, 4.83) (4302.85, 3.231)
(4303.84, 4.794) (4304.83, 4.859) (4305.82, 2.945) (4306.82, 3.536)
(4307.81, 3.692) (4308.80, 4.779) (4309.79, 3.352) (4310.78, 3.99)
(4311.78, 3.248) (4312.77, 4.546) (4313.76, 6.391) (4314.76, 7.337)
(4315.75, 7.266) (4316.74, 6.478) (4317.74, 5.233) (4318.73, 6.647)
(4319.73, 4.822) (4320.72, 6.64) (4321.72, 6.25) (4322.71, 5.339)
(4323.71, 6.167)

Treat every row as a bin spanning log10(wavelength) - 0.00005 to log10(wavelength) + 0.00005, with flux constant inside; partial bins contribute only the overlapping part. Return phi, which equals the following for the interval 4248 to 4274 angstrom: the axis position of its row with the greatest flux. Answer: 4266.35 angstrom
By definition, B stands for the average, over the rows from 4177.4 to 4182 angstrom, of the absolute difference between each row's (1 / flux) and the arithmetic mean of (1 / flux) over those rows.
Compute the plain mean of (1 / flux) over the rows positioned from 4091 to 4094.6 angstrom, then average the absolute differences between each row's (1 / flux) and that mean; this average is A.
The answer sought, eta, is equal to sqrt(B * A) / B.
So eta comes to 0.83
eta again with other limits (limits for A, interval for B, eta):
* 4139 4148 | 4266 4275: 1.08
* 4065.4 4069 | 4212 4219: 1.04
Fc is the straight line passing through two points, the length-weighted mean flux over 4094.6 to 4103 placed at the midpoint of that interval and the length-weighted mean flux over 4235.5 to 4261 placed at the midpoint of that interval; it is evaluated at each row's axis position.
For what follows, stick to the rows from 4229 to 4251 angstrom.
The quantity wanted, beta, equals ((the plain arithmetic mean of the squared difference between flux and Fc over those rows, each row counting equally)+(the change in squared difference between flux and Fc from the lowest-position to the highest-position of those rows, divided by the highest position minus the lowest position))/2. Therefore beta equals 0.56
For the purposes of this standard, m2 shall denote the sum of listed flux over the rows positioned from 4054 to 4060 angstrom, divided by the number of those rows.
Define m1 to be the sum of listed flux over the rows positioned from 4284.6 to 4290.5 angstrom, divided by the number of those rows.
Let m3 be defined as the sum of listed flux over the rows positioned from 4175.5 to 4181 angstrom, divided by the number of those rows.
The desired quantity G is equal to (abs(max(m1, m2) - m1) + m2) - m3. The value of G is 0.4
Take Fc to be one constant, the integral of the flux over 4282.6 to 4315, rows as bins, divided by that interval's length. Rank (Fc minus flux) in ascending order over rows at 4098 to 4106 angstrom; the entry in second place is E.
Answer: -1.2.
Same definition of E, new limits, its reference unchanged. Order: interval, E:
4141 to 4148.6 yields -1.7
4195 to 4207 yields -1.3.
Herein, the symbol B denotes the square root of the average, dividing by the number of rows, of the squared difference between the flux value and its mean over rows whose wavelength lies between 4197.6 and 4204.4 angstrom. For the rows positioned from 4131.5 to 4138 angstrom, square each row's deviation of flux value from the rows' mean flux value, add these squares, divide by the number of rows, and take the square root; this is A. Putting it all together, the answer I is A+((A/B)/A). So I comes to 1.3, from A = 0.5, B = 1.19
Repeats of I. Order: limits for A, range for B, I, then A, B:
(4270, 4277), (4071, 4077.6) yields 1.9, 0.6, 0.75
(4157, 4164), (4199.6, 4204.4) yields 1.3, 0.4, 1.07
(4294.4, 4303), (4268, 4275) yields 2.4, 1.0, 0.75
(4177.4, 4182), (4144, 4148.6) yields 2.3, 1.1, 0.88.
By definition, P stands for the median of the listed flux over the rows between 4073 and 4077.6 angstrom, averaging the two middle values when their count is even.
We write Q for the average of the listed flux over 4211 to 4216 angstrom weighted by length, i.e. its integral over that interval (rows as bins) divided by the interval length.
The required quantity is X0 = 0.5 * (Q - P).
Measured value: 0.31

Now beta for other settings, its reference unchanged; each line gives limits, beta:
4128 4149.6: 0.23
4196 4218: 0.58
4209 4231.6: 0.69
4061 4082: 0.53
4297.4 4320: 1.32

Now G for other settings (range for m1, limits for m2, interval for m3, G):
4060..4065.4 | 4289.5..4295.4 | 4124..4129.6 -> 0.8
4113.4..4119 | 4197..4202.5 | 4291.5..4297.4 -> -0.6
